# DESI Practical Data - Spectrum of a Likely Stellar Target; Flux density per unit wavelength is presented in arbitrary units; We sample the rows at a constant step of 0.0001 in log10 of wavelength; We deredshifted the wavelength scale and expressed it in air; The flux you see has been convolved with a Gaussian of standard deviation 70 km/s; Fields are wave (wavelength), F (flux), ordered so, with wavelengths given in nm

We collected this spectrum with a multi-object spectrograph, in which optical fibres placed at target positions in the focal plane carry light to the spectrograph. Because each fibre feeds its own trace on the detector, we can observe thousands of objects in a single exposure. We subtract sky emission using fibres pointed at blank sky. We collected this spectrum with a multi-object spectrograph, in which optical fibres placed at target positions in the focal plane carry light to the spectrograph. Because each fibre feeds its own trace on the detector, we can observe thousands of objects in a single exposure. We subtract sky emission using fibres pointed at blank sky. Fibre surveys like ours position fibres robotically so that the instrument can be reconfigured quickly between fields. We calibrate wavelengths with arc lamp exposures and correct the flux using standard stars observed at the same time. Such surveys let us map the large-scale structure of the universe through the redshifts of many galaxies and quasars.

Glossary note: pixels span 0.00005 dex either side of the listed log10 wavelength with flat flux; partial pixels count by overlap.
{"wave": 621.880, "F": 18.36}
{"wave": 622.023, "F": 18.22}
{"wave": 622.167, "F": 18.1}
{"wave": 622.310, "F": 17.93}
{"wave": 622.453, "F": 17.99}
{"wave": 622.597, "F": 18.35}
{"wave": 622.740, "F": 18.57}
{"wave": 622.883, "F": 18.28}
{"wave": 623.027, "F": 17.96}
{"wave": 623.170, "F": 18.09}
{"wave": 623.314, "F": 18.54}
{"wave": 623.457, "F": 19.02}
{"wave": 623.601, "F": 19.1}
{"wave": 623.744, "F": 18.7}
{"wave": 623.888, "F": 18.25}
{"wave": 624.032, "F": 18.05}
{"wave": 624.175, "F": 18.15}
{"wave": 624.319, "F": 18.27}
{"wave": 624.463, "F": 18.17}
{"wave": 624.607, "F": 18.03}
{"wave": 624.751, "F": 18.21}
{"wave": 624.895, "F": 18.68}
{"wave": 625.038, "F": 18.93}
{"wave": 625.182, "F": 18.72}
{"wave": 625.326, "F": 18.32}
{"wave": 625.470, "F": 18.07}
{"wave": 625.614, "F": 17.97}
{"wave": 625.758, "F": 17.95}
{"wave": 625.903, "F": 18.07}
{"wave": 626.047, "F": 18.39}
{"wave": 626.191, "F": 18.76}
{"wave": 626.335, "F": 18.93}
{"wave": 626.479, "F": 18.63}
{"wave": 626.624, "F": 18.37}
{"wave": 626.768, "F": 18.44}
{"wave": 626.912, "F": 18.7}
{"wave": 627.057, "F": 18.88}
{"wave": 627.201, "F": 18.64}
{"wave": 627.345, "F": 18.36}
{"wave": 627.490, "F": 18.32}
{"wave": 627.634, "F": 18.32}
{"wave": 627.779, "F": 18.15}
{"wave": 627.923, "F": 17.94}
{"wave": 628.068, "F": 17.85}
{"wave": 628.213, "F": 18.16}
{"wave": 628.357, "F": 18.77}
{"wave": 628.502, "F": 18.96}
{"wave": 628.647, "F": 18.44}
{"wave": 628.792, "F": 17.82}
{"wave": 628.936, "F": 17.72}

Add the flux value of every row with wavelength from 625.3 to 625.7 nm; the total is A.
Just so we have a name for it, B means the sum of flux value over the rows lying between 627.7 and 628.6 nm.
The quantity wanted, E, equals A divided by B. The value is 0.49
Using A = 54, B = 110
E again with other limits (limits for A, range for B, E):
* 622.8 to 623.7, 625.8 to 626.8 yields 0.86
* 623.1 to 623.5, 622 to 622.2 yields 1.53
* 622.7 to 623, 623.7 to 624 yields 1.00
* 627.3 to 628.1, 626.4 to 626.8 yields 1.97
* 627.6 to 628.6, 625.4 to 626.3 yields 1.17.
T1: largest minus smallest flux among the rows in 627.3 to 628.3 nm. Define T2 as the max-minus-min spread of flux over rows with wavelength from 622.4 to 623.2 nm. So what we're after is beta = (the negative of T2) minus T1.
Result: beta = -1.1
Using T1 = 0.51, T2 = 0.61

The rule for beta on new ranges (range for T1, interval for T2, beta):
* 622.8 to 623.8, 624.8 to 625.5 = -2.0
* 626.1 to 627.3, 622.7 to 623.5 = -1.6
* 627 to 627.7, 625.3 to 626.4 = -1.5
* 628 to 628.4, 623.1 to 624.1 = -2.0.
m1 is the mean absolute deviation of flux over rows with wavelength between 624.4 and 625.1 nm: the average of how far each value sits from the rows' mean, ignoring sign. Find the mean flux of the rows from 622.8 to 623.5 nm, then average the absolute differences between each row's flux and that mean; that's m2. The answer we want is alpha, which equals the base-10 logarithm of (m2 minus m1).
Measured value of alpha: -3.1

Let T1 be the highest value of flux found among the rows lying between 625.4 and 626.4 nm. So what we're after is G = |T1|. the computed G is 18.93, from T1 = 18.93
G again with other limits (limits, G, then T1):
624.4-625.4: 18.93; 18.93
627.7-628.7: 18.96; 18.96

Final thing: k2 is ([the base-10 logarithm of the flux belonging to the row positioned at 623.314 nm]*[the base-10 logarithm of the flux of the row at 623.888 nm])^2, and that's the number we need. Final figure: 2.56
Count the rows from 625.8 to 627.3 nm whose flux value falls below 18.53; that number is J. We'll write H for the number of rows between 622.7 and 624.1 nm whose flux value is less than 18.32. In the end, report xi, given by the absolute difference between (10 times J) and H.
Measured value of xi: 35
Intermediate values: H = 5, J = 4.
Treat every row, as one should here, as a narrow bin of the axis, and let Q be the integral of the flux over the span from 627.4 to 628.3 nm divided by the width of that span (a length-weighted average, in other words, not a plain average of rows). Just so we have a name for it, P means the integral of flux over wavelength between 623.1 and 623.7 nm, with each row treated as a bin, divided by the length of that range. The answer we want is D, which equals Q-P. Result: -0.6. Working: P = 18.7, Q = 18.1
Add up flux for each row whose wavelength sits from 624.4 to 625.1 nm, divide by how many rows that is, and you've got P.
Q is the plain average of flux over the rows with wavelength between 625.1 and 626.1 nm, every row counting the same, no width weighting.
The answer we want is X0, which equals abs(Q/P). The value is 0.99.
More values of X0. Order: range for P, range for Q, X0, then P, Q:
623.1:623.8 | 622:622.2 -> 0.97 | 18.7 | 18.16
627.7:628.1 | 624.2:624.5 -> 1.01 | 18.0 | 18.22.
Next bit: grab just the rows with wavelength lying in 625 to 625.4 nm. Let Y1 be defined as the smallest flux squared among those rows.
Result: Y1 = 336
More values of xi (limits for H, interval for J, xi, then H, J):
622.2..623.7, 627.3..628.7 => 75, 5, 8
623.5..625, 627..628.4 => 63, 7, 7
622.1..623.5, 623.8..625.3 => 64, 6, 7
